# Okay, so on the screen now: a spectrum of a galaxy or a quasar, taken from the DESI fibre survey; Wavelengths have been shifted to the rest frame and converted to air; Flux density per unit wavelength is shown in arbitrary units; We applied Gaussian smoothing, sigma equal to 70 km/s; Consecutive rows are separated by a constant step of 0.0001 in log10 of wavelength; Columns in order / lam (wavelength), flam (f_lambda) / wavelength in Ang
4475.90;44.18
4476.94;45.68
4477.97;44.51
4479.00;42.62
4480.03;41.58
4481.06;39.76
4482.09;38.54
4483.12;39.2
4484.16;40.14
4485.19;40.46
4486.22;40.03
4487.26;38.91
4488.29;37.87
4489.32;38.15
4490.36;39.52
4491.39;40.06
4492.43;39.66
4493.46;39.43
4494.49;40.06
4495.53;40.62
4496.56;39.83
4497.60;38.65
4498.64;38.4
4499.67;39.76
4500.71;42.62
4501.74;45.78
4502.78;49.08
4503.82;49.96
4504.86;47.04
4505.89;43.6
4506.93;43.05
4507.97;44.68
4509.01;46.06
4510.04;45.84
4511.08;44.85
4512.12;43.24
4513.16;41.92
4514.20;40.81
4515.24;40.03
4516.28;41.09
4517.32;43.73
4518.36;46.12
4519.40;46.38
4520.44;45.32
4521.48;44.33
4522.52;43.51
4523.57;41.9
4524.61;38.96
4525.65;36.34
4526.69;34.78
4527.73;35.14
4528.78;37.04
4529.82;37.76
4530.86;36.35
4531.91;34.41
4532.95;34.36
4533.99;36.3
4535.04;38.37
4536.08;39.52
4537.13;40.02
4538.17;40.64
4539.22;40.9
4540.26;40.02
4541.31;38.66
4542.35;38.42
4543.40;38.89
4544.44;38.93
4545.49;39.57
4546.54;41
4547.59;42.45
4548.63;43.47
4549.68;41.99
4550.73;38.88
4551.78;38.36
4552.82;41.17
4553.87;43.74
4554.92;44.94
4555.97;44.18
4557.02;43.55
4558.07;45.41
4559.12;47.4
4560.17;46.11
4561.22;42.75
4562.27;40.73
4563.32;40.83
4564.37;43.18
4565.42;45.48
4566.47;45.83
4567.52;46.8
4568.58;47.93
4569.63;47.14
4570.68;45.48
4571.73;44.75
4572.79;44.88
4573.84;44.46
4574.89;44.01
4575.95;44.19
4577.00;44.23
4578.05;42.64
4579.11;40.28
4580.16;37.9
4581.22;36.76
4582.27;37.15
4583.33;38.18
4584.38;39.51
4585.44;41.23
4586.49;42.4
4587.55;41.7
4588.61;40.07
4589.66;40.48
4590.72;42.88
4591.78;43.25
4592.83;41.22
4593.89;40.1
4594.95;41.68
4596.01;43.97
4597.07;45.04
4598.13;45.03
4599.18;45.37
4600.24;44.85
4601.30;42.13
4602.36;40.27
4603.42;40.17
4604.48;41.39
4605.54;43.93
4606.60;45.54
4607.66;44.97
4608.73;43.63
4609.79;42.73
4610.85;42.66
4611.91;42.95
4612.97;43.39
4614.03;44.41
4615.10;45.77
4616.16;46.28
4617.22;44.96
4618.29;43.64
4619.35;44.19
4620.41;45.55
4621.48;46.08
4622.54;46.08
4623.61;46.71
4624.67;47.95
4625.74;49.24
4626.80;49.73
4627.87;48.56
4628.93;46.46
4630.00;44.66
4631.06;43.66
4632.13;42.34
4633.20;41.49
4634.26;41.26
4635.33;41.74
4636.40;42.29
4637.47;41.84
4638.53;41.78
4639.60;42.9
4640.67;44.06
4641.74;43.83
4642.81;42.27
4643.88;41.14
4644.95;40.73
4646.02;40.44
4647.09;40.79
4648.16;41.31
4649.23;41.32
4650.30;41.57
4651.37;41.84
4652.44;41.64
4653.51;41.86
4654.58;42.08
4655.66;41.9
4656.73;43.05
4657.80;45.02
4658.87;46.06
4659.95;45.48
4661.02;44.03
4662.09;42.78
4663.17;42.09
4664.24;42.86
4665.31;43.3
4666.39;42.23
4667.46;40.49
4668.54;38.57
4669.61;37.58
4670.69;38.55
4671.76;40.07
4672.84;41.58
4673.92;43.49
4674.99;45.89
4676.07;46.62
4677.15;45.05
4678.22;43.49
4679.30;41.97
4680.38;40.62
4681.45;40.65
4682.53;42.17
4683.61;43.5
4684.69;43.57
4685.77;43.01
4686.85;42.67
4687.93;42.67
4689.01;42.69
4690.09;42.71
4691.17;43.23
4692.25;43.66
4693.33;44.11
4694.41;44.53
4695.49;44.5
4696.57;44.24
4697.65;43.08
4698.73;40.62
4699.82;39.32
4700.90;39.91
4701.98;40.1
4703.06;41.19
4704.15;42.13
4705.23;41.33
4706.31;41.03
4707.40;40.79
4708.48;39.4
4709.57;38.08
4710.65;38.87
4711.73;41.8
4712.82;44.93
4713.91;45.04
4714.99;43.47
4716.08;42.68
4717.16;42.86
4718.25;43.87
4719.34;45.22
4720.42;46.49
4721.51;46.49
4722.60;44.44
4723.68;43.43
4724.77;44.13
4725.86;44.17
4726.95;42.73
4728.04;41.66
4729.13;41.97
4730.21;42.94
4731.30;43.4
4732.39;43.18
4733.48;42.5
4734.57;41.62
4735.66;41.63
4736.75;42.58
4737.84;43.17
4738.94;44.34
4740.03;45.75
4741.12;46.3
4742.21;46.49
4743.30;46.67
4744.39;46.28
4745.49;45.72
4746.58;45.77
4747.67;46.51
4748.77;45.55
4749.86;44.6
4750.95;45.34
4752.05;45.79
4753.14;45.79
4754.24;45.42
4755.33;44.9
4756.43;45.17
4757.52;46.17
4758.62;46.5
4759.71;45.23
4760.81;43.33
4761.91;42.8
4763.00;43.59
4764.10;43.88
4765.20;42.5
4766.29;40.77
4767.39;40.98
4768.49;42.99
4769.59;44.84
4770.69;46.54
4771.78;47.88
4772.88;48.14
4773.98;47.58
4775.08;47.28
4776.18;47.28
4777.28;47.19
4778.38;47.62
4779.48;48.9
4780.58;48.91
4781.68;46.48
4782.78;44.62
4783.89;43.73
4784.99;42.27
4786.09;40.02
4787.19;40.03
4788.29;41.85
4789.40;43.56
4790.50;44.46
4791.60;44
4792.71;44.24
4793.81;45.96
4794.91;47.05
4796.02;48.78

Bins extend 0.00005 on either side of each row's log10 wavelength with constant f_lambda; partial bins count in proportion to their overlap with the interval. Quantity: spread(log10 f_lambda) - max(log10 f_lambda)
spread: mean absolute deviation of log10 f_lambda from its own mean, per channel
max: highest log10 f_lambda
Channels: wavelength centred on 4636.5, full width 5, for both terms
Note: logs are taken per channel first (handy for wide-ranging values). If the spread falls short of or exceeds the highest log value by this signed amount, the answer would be -1.62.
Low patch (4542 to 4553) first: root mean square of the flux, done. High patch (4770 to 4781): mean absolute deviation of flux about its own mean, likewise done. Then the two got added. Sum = 41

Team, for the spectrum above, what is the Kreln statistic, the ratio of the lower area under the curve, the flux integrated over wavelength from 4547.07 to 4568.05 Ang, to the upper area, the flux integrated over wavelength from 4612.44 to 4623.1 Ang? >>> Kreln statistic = 1.9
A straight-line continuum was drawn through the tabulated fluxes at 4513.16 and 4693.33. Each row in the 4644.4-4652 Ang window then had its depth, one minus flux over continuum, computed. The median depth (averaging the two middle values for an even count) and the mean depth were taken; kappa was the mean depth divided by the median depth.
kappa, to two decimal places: 1.07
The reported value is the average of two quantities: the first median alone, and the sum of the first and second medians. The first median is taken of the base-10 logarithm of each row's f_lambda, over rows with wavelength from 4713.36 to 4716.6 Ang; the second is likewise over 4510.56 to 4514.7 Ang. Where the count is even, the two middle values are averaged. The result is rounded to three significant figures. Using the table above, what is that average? 2.45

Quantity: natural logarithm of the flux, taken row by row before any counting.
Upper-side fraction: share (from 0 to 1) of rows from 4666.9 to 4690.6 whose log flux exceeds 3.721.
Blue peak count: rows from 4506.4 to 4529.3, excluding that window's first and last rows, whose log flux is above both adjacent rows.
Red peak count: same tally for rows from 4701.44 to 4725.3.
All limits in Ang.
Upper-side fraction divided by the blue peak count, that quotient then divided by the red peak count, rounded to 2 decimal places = 0.17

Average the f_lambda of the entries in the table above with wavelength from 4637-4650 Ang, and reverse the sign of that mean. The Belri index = -41.9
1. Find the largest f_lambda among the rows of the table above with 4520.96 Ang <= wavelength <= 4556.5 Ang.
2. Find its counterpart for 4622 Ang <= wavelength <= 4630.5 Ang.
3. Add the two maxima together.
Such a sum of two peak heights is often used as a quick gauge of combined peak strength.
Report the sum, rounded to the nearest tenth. 94.7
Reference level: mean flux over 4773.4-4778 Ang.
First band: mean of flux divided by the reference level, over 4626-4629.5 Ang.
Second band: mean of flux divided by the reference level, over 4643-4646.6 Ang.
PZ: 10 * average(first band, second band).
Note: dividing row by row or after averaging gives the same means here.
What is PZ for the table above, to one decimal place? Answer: 9.4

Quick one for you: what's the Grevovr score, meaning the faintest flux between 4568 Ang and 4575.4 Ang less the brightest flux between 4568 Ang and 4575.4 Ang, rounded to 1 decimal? -3.9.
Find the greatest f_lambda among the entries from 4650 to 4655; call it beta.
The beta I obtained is 42.08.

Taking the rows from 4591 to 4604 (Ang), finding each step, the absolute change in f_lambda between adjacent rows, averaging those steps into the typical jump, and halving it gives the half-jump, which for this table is 0.6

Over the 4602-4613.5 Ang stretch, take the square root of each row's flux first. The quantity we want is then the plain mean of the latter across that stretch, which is 6.55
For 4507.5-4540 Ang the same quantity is 6.37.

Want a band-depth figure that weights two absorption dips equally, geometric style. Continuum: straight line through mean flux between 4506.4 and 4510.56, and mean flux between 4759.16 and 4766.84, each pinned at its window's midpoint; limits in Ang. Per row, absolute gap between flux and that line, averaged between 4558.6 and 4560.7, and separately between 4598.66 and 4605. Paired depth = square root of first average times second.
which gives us 2.3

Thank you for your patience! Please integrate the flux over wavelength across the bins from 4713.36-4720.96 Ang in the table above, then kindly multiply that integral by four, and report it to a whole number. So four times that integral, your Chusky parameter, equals 1345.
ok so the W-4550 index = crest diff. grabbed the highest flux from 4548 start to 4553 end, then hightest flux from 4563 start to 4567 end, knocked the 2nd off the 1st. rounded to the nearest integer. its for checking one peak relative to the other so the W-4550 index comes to -2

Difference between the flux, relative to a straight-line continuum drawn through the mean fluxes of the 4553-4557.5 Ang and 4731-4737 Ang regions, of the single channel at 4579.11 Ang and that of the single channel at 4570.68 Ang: -0.12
